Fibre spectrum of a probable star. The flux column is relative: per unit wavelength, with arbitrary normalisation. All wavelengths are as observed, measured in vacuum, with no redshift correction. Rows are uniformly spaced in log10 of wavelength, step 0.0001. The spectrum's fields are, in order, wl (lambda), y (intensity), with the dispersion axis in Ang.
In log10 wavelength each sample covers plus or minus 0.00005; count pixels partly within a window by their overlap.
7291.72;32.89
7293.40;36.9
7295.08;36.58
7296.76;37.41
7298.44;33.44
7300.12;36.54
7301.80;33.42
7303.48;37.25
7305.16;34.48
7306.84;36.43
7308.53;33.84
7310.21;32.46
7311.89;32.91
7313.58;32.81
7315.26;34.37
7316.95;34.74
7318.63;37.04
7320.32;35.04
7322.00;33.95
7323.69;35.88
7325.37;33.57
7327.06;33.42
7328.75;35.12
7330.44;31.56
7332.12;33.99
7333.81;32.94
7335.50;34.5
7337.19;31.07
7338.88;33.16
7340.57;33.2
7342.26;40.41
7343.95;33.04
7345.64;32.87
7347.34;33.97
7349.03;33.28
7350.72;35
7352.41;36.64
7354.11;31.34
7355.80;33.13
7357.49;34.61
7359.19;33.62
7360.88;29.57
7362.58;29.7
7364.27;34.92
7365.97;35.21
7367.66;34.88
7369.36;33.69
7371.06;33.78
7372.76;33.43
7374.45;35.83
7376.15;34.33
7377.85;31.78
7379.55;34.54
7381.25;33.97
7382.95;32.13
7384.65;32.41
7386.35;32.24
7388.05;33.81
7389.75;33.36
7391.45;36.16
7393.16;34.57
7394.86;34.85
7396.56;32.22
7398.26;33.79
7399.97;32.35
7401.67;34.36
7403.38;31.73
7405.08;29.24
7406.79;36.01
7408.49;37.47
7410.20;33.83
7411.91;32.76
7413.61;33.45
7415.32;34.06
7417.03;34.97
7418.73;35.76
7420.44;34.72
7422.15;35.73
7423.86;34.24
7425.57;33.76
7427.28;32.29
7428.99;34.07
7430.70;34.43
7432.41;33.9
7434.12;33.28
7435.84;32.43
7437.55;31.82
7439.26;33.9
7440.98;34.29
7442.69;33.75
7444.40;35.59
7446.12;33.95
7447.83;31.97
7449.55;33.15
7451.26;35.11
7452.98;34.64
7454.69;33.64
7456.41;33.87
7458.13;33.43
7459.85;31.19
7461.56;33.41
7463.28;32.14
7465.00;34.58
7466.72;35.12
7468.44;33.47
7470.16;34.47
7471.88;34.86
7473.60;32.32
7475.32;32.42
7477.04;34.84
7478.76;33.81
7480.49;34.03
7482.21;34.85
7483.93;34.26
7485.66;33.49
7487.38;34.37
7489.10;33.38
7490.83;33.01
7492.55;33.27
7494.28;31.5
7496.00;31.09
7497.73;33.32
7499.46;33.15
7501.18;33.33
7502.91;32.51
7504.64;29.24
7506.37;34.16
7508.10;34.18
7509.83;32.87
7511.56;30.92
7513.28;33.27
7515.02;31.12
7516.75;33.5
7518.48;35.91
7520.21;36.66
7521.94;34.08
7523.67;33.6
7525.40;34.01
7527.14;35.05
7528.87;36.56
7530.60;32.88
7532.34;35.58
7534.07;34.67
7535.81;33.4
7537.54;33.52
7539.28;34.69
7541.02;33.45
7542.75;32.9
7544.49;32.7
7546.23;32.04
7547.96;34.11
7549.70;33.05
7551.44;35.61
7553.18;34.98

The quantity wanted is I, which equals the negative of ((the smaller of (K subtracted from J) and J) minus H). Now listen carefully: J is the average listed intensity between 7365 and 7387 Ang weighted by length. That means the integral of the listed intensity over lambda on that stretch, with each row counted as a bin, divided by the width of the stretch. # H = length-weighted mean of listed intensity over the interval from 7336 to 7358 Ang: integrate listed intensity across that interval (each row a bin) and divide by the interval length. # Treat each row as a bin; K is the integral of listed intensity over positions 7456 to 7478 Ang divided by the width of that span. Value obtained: 33.8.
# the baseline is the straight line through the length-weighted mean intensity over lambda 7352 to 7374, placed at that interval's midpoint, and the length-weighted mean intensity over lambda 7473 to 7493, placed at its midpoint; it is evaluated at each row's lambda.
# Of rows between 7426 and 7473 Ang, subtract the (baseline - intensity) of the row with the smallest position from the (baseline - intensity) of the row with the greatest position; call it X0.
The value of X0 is -2.5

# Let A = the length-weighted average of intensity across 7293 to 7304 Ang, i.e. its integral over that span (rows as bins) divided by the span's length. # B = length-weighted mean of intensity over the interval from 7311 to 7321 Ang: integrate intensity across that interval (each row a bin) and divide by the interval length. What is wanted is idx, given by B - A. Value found -1.4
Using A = 35.9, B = 34.5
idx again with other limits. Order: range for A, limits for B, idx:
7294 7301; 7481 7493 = -2.2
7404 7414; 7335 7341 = -0.9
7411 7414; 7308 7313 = -0.1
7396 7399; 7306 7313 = 0.8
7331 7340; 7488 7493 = 0.2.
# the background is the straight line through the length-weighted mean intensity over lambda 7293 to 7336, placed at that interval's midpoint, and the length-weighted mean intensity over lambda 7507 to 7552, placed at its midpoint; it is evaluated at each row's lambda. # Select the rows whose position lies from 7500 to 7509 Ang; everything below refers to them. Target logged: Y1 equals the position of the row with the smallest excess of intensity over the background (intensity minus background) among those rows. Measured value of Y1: 7504.64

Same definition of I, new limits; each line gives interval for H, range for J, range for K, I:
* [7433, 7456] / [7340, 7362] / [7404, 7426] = 34.1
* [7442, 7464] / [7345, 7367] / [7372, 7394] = 33.9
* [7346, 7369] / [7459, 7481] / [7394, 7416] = 33.5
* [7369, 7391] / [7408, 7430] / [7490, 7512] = 31.7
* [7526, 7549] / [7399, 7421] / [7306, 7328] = 34.4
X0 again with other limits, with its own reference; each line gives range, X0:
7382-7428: -0.1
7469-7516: 3.5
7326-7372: -0.3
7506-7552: -1.3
